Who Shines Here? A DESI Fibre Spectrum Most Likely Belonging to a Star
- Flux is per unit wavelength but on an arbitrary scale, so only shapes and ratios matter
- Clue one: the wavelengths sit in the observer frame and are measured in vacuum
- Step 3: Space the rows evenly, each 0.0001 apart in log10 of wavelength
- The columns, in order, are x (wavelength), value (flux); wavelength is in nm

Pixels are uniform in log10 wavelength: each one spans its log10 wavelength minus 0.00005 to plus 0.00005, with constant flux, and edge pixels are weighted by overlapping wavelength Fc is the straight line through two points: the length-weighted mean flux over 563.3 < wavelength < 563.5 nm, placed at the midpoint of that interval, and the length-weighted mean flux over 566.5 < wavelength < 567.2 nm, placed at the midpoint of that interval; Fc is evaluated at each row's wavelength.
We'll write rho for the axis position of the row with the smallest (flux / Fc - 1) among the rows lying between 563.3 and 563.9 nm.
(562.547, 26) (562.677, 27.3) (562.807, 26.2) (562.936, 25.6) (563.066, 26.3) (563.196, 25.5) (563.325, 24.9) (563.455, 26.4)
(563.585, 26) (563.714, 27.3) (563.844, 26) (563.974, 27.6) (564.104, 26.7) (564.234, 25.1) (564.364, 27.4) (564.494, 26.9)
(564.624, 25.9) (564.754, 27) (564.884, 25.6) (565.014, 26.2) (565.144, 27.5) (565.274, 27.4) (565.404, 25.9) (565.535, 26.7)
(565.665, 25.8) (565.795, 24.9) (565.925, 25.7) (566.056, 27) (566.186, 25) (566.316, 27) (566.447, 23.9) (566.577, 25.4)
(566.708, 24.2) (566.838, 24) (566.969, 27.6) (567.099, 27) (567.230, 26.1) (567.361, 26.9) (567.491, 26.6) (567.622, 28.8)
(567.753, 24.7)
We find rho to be 563.325 nm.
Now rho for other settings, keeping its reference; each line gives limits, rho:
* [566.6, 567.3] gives 566.838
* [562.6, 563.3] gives 563.196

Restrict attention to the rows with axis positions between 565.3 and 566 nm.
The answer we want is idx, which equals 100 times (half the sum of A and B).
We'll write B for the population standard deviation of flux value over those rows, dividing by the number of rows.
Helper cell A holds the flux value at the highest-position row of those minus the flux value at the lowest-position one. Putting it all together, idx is 19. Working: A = -0.2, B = 0.6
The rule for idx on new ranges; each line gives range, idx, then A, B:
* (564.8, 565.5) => 54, 0.3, 0.8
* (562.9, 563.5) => 68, 0.8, 0.6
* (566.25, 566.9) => -91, -3.0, 1.2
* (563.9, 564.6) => 9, -0.7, 0.9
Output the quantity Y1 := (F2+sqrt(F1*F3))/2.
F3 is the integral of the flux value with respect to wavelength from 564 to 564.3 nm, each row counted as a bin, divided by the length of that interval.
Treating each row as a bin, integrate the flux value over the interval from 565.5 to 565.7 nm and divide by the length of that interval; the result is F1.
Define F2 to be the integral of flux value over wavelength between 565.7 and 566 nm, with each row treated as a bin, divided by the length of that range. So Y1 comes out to 25.8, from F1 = 26.3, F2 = 25.4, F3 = 26.1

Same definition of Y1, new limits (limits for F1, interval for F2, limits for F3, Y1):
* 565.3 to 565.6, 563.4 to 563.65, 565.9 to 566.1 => 26.3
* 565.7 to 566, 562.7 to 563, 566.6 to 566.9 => 25.5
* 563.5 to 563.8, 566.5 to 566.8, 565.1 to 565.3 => 25.9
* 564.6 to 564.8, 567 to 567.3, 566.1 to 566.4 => 26.4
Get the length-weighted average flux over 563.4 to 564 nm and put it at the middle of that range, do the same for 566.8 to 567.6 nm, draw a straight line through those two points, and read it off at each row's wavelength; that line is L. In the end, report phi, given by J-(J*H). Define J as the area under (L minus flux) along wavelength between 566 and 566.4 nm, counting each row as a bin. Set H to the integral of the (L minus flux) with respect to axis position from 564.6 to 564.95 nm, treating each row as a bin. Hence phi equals 0.13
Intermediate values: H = 0.1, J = 0.15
